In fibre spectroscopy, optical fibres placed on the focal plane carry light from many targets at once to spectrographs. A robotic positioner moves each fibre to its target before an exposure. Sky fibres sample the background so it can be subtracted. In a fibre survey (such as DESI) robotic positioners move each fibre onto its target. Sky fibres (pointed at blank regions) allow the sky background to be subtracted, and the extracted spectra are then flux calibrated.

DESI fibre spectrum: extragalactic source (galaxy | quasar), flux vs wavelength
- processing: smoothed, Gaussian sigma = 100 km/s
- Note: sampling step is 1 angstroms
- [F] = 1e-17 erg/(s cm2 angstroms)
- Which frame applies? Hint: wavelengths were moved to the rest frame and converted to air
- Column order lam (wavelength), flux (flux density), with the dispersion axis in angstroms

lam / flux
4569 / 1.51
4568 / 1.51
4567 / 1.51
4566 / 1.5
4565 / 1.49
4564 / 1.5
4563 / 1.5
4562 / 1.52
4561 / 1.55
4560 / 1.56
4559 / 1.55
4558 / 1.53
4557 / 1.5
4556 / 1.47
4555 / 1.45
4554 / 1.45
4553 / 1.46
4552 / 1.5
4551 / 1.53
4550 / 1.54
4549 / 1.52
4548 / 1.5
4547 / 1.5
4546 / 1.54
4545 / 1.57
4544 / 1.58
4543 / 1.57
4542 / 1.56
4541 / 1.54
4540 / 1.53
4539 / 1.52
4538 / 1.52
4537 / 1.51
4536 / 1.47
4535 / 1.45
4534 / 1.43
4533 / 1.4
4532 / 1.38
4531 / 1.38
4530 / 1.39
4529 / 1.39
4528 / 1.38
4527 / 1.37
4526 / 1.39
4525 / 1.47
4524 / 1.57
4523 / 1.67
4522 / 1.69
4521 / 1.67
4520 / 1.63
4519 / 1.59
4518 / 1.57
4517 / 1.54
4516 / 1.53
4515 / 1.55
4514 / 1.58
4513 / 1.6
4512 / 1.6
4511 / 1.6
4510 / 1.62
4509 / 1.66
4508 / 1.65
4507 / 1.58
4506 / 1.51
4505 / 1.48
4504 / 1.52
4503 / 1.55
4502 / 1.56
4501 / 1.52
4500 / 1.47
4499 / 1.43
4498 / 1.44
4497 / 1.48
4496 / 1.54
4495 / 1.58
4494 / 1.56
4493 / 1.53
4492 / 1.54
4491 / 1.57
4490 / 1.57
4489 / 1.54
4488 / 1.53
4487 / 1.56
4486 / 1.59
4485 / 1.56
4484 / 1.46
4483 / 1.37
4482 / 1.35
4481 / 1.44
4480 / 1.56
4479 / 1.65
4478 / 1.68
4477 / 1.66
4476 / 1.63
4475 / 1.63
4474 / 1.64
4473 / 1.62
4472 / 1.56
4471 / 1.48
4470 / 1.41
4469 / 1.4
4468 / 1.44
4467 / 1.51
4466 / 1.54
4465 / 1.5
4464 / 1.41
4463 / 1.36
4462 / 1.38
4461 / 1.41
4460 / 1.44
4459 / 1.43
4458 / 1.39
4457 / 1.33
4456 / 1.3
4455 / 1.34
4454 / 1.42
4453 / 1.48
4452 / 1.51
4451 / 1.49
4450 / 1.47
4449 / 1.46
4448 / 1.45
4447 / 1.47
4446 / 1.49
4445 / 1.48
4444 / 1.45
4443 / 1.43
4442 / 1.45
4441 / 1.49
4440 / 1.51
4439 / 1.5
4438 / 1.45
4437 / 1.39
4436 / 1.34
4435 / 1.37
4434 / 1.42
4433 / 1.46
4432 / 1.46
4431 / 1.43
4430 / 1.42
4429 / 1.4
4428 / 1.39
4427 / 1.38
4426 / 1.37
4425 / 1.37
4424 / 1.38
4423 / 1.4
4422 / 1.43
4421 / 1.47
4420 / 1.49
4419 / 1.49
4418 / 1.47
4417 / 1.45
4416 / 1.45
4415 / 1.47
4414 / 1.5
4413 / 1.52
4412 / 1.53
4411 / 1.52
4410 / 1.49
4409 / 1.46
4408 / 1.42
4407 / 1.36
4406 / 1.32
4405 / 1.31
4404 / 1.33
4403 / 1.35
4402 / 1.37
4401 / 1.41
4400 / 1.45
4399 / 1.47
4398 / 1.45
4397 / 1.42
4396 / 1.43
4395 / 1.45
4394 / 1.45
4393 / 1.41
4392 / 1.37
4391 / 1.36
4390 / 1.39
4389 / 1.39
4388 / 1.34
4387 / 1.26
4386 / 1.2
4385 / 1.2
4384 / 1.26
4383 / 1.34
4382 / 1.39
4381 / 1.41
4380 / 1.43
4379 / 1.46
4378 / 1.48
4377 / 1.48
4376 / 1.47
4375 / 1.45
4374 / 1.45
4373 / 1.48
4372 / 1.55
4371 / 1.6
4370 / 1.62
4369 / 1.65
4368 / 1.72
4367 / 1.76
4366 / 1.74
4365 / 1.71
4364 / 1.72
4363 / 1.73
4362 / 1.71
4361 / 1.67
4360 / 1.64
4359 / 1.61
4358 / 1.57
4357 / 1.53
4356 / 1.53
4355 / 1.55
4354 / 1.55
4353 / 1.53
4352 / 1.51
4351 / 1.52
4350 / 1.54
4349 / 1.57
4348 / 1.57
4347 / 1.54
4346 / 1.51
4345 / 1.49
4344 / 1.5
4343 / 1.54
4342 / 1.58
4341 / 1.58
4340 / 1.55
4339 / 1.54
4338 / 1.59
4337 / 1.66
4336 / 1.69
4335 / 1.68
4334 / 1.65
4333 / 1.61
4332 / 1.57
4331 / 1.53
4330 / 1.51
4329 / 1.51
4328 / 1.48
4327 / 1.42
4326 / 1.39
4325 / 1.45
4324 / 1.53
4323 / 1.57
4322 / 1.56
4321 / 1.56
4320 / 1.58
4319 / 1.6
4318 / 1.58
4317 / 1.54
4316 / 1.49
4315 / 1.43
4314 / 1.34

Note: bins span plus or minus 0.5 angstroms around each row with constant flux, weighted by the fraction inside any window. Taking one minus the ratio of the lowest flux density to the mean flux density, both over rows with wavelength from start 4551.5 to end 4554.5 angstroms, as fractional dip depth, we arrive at 0.014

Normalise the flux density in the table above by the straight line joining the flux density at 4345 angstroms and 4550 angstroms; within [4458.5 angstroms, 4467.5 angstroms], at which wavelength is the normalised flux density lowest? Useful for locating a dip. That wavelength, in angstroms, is 4463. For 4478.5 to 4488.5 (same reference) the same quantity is 4482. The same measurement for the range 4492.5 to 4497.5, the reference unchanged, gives 4497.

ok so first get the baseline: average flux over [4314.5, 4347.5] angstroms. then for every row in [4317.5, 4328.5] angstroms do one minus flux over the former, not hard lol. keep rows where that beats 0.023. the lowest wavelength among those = 4325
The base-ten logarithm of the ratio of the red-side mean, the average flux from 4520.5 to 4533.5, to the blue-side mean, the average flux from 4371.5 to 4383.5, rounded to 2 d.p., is 0.01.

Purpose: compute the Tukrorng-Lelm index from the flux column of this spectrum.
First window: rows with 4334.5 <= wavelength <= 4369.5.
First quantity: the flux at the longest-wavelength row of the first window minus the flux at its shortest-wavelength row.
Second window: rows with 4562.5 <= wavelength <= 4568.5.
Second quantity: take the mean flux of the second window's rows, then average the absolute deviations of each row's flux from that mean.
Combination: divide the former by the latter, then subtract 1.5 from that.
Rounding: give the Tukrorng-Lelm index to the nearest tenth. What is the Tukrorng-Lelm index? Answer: -6.9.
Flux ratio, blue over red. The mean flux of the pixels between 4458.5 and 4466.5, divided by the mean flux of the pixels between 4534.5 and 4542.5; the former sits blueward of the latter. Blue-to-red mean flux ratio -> 0.95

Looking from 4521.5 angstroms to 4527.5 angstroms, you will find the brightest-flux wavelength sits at 4522 angstroms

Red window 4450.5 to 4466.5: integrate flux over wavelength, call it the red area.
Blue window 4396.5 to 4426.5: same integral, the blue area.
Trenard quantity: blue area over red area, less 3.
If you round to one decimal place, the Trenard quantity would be -1.1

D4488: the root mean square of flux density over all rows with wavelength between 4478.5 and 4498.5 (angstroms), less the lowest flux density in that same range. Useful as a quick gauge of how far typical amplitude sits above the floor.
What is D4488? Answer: 0.17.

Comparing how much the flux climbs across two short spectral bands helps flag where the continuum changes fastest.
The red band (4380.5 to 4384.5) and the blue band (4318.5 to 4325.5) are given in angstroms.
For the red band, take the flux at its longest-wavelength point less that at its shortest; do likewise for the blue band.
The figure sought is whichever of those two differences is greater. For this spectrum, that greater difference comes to -0.15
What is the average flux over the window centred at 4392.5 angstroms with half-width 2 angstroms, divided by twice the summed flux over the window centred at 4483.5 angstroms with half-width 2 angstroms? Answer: 0.122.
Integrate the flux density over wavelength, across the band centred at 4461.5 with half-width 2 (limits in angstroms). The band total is 5.6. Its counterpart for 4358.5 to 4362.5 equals 6.6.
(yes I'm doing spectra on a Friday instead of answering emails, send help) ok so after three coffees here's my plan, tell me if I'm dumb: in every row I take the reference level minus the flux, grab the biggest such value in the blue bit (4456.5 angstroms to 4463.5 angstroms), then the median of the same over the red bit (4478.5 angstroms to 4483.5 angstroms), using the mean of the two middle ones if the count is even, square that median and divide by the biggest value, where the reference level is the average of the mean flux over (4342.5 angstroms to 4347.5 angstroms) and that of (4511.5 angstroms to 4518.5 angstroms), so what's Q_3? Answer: 0.049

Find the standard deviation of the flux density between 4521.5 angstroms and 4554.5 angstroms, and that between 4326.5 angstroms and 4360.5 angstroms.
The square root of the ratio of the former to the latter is 1.18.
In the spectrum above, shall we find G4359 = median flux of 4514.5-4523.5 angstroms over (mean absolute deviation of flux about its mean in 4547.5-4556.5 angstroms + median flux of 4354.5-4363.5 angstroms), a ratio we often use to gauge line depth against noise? 0.970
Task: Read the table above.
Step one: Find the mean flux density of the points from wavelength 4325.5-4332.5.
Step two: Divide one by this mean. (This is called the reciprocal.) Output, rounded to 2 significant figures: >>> 0.67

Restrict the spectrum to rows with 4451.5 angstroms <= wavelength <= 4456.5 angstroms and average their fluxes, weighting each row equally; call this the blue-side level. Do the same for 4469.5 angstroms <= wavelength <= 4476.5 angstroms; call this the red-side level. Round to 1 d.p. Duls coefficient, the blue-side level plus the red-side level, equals 3.0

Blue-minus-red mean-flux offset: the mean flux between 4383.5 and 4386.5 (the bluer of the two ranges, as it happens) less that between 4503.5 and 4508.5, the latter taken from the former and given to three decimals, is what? -0.328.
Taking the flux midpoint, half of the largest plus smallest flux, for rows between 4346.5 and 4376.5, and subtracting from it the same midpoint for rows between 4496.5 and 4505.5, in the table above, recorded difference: 0.11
